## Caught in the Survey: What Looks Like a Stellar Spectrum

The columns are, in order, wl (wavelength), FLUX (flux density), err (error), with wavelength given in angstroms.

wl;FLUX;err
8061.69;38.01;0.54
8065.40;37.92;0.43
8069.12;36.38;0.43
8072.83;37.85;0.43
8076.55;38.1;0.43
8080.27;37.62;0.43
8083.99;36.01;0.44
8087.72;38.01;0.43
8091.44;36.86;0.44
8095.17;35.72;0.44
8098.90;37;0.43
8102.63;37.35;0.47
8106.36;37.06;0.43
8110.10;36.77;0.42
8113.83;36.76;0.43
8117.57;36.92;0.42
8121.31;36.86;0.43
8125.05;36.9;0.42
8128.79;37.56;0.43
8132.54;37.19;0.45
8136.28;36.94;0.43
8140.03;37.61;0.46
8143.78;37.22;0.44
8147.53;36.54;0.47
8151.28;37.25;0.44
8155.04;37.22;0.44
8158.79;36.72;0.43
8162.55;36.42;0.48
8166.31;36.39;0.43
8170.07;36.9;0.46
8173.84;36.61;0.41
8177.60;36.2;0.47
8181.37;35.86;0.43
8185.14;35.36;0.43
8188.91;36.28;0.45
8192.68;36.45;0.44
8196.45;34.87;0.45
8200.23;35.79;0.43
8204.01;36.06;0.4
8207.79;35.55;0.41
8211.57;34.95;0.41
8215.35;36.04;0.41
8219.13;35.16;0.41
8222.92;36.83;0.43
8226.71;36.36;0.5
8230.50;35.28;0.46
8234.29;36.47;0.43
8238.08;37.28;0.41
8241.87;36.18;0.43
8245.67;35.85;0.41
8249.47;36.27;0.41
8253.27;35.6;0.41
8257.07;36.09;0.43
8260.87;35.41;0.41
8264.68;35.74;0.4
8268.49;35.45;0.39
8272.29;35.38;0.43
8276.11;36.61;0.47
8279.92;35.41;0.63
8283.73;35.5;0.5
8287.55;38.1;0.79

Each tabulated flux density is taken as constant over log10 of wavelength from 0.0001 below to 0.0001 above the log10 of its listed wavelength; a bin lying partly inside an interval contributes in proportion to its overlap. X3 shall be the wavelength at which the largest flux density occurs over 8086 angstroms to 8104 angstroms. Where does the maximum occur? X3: 8087.72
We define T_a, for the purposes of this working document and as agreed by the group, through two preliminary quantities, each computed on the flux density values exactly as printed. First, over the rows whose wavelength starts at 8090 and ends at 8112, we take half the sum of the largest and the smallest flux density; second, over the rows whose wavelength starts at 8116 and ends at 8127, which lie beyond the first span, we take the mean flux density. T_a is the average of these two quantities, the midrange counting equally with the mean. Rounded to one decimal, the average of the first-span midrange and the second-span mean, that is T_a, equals 36.7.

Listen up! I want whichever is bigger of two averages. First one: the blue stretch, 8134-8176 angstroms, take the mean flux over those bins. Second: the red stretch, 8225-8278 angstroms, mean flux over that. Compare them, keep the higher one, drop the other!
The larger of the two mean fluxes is 36.9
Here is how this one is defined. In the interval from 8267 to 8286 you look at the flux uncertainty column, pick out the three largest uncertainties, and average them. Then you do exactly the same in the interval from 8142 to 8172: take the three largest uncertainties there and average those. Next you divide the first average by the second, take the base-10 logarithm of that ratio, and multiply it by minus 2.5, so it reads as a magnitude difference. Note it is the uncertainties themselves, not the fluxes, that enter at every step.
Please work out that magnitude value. -0.14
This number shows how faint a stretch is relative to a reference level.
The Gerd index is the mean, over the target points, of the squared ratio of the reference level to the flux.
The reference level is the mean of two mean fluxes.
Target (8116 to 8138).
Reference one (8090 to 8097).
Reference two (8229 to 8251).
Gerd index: 0.96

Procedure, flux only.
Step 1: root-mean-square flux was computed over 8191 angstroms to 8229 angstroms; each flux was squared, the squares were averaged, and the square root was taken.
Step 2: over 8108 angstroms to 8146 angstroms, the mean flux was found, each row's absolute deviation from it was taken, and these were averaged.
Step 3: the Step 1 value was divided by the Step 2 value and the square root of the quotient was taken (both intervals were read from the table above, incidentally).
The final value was 11.8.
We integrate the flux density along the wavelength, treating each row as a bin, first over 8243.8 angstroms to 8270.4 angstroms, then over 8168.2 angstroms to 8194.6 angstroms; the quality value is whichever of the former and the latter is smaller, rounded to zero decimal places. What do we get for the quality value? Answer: 952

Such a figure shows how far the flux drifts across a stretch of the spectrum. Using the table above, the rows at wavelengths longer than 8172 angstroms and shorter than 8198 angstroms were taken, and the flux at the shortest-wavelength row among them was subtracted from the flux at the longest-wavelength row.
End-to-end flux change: -1.7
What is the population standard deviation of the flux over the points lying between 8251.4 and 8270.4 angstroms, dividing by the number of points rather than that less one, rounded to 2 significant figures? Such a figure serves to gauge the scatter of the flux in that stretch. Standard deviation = 0.25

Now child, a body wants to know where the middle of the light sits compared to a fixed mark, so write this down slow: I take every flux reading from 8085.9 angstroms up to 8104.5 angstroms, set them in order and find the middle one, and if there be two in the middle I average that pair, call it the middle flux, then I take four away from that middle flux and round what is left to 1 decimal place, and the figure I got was 33.0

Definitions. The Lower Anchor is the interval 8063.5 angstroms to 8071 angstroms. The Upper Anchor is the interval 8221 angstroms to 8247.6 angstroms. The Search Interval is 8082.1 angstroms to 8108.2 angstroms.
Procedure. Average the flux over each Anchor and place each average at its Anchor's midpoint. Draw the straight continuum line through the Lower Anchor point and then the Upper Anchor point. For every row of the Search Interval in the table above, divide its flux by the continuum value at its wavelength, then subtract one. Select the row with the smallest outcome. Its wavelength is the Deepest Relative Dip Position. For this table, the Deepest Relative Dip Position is 8095.17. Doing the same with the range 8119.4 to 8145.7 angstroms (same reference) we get 8121.31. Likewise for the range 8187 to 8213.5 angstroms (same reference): 8196.45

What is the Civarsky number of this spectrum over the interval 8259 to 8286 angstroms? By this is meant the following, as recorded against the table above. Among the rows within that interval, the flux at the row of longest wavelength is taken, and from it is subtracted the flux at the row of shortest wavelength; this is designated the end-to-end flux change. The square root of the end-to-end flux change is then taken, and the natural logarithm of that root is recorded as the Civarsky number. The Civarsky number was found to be -1.2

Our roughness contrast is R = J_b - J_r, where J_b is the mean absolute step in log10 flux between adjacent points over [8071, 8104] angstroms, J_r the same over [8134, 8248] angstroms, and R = 0.0043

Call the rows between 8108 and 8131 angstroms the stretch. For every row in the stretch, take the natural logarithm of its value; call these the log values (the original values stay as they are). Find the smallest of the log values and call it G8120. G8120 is 3.604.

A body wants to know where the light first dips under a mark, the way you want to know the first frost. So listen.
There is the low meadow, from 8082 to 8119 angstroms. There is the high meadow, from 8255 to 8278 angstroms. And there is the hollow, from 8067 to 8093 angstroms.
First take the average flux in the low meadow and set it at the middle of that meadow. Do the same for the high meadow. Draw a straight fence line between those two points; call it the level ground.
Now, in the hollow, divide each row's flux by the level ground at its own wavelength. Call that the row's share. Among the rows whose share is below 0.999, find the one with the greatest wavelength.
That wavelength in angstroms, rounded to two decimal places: 8091.44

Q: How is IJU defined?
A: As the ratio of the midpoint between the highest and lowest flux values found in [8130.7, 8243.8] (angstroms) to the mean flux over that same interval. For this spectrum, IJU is 0.997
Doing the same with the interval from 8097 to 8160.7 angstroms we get 1.001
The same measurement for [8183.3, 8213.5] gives 1.000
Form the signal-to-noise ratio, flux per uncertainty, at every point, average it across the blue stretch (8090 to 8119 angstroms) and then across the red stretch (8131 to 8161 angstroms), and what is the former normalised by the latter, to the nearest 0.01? 1.02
